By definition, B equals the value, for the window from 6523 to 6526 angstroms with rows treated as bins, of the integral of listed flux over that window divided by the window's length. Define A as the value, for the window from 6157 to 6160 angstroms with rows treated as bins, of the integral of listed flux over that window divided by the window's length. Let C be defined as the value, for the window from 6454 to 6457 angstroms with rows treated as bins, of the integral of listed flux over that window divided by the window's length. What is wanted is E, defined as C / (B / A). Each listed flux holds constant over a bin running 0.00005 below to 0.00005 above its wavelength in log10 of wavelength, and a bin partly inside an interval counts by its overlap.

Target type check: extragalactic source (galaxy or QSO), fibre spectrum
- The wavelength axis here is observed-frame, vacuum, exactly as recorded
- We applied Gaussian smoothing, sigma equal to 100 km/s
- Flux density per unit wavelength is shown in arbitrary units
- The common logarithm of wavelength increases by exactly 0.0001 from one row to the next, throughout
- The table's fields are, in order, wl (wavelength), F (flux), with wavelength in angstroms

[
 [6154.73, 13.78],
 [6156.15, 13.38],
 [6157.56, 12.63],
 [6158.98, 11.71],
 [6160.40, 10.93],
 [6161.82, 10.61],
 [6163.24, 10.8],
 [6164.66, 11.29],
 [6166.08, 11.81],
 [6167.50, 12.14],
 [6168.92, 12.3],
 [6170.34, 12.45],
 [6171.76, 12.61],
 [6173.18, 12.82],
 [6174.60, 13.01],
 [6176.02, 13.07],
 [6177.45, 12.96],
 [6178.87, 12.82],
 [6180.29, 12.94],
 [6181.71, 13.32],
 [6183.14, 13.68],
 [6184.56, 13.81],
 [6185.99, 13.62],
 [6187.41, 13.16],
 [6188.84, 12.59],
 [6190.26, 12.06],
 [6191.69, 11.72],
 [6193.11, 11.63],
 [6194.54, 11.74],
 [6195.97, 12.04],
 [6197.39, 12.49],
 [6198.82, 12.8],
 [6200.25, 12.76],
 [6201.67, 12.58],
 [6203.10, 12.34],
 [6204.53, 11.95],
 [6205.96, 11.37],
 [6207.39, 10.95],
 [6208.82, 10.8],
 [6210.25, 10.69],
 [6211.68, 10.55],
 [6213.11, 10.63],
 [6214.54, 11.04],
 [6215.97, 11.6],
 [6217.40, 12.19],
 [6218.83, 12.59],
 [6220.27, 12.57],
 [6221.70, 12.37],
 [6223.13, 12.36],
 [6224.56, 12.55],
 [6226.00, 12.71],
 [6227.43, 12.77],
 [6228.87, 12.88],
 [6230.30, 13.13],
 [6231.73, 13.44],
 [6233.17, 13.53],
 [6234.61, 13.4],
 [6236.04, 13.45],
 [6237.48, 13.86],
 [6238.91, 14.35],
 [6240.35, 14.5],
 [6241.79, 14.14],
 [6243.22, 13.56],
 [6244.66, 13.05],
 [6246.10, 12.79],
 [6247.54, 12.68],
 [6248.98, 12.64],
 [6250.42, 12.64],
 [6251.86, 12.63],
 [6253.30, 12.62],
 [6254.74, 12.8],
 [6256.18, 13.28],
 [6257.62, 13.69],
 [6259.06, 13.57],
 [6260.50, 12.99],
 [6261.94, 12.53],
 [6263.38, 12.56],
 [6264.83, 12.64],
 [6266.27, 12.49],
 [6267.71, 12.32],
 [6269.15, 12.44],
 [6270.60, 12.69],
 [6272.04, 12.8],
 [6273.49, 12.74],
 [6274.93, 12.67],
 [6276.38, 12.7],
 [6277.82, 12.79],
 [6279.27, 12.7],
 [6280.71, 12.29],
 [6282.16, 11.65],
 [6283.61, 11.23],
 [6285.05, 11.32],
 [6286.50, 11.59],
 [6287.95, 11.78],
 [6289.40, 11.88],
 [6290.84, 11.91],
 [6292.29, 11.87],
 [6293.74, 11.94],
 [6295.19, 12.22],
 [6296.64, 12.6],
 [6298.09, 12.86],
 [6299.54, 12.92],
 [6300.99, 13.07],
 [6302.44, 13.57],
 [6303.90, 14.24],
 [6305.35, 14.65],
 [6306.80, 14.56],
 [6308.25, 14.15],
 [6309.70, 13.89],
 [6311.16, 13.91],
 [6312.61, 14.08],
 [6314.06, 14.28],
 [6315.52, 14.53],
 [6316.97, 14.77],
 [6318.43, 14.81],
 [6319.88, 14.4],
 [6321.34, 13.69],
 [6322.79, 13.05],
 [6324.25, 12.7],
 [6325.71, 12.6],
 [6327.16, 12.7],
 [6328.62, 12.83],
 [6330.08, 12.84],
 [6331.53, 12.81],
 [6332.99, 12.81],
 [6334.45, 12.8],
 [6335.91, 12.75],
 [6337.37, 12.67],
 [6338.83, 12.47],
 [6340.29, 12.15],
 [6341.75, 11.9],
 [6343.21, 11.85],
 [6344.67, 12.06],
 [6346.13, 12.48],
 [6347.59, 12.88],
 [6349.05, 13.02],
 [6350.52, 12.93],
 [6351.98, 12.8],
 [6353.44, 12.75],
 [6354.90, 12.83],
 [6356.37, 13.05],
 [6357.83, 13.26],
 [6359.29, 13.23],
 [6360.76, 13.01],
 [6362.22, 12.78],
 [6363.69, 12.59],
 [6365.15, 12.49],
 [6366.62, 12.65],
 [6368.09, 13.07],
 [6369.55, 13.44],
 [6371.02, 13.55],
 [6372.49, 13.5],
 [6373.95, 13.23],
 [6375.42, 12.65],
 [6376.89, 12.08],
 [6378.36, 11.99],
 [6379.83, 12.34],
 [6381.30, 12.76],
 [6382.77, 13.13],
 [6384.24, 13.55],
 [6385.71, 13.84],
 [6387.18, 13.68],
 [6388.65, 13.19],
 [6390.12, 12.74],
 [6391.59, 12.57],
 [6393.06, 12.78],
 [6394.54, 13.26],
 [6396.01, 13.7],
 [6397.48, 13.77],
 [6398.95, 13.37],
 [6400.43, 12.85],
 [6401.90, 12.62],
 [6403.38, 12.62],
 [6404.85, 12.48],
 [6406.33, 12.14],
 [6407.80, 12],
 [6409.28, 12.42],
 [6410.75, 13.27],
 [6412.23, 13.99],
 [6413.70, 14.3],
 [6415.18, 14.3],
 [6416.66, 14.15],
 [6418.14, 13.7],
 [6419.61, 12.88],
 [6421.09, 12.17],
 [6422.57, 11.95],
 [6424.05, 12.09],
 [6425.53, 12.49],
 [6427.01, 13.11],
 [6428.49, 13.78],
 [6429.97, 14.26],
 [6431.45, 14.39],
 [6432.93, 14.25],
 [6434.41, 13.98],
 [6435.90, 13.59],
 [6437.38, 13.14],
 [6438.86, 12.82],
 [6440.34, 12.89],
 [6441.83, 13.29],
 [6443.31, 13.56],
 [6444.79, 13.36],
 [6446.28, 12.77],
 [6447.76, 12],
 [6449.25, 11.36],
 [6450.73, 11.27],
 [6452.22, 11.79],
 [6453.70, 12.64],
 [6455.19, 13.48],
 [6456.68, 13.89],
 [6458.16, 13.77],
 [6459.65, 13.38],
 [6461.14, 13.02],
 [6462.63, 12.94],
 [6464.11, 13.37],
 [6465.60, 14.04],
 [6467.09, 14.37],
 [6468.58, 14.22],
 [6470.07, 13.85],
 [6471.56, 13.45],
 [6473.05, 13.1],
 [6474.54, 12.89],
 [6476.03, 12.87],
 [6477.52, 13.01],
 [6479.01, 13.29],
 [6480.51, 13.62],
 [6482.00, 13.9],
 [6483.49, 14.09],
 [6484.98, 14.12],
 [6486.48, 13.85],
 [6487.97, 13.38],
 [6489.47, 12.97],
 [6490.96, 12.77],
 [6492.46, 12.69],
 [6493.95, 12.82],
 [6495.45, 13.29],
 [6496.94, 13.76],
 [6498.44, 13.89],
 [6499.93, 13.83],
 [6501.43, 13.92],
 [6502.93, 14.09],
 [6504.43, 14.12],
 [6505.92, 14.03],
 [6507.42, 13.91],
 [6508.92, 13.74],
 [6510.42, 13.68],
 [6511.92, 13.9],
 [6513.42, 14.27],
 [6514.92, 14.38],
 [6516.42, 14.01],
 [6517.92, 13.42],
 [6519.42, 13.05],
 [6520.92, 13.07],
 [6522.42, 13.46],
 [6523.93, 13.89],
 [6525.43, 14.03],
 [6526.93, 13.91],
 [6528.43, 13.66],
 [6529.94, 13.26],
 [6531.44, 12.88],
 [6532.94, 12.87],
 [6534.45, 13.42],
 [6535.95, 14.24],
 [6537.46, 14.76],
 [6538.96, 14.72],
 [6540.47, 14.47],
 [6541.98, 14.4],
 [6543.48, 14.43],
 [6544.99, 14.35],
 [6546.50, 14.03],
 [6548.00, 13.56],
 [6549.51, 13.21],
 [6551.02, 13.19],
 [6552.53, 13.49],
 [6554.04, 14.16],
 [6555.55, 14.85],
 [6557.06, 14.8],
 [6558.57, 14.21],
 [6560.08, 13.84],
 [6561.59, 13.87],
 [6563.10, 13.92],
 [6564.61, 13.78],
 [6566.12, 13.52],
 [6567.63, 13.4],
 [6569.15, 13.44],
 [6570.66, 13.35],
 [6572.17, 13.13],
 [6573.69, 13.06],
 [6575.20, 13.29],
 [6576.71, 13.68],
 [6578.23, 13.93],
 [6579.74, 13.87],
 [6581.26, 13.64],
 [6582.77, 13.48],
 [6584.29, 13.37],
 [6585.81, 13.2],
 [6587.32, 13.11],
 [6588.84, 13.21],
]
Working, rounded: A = 12.0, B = 13.9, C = 13.5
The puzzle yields 11.6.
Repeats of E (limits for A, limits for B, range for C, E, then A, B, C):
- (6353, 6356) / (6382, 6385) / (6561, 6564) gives 13.4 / 12.8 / 13.3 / 13.9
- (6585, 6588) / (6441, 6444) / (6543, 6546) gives 14.1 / 13.2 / 13.4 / 14.3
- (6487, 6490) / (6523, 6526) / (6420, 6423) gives 11.6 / 13.2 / 13.9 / 12.2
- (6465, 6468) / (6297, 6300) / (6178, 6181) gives 14.3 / 14.2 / 12.9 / 12.9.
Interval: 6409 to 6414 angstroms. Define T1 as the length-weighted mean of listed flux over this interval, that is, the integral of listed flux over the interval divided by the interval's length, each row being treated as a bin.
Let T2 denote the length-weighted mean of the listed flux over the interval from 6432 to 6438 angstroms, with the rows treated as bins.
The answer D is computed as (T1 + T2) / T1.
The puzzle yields 2.02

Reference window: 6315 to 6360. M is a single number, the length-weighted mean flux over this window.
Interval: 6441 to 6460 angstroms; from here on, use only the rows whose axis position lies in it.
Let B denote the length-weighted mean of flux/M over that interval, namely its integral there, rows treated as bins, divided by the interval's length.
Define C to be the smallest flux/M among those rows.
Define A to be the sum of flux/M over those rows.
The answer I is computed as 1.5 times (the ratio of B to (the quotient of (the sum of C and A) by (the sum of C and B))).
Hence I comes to 0.200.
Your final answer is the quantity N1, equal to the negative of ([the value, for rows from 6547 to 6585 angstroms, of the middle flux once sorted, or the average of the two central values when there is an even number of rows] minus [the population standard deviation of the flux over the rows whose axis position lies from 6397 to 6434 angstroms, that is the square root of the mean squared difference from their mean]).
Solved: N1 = -12.7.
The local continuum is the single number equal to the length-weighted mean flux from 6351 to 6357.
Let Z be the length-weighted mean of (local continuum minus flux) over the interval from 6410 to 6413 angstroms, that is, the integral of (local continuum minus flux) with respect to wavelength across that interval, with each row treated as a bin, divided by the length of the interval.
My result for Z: -0.77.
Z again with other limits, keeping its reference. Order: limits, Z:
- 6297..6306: -0.64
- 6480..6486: -1.08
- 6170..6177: 0.04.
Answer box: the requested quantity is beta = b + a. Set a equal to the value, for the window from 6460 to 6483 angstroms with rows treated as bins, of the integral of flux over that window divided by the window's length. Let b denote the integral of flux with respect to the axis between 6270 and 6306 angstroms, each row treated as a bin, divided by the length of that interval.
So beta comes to 26.0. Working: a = 13.5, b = 12.5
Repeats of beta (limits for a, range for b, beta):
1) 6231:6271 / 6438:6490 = 26.3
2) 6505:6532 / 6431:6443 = 27.2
